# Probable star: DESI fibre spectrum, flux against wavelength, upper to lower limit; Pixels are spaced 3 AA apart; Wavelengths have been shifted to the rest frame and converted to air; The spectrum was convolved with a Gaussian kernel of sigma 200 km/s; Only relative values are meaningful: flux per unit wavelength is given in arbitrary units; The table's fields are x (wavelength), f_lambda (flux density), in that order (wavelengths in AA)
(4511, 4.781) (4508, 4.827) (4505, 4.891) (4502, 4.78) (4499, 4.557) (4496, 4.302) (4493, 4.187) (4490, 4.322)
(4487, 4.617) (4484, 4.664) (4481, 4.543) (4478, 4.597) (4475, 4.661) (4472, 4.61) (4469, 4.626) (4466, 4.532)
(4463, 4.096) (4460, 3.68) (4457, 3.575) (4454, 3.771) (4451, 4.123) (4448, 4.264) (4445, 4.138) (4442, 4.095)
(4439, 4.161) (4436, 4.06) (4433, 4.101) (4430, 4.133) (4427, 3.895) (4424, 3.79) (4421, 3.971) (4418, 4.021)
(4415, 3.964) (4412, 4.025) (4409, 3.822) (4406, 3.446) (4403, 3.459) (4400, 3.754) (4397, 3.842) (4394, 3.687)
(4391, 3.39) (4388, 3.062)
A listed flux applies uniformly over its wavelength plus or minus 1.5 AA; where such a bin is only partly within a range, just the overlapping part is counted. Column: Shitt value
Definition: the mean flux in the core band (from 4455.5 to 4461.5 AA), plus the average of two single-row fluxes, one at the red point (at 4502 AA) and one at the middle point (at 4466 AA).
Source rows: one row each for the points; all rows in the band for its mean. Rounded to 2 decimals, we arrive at 8.28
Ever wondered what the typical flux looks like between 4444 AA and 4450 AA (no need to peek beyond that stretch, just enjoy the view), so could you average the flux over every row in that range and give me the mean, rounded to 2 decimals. 4.20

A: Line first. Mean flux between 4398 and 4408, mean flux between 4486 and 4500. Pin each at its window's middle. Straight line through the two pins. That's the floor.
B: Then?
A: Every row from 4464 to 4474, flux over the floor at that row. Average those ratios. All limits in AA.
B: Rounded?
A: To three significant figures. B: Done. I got 1.10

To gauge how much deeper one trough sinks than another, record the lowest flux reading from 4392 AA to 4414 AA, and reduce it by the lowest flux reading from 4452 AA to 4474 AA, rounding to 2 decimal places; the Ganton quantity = -0.13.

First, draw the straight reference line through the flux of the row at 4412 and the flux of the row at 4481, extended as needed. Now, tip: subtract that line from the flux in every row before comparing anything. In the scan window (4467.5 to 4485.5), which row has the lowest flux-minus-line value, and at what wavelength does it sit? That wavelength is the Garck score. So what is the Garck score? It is 4481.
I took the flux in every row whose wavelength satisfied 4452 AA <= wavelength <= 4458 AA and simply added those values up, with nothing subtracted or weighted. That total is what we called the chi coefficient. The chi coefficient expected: 7.35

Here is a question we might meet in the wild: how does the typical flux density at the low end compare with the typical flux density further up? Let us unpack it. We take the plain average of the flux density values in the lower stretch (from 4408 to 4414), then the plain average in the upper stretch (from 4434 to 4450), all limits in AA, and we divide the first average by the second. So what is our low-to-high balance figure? 0.95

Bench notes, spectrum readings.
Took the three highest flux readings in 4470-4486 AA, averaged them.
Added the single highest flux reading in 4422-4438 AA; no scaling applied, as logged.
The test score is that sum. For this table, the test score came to 8.8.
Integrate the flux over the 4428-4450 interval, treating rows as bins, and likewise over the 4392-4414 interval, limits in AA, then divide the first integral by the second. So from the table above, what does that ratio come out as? 1.11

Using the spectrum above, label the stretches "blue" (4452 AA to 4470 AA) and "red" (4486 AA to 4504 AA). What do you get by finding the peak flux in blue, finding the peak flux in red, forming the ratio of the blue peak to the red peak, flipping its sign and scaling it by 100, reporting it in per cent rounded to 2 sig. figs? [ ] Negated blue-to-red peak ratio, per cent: -97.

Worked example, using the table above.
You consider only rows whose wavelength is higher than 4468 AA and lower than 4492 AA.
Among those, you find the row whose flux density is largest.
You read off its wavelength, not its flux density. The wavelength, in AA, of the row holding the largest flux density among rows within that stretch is 4484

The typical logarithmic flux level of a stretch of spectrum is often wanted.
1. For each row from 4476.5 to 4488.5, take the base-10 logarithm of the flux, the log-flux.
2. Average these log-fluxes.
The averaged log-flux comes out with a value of 0.663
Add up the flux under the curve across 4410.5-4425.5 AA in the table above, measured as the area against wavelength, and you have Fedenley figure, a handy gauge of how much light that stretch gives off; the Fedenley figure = 59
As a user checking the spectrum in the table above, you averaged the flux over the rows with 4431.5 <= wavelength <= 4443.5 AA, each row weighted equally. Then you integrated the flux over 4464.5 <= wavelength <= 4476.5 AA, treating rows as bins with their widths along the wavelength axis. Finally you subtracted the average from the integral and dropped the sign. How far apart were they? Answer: 51.2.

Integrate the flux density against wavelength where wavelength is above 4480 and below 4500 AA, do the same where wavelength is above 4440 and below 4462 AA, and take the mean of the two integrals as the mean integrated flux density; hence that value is 88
